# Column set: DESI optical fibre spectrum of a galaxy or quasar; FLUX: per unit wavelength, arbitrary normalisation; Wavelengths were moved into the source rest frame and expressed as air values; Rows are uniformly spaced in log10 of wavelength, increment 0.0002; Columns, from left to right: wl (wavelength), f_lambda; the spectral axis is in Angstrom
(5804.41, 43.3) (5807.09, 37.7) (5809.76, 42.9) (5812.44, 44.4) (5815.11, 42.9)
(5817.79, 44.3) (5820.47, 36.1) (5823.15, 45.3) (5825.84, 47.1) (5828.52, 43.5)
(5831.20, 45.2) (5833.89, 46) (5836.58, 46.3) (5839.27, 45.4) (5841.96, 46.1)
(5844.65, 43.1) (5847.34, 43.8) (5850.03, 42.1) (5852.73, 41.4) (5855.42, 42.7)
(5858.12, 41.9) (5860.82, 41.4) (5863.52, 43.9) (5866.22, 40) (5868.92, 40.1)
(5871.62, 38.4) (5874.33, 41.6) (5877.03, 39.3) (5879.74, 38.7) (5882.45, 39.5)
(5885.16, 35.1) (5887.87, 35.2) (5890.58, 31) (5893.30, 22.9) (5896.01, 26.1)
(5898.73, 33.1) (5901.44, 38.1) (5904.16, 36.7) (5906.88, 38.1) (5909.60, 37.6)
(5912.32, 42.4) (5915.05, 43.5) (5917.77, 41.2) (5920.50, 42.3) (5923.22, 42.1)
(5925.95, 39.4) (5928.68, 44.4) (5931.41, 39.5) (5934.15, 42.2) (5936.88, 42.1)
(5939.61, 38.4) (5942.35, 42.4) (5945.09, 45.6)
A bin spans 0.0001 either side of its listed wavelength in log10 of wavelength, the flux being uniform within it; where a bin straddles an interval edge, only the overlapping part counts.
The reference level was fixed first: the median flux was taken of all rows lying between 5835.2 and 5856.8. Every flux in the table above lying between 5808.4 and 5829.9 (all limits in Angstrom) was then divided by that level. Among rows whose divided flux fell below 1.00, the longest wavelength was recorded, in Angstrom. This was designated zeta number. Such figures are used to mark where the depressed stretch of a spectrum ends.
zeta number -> 5820.47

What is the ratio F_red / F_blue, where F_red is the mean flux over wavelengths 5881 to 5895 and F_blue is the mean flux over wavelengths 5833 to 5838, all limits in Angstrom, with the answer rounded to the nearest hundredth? 0.71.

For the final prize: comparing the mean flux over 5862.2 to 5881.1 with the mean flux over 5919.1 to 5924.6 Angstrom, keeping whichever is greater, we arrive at 42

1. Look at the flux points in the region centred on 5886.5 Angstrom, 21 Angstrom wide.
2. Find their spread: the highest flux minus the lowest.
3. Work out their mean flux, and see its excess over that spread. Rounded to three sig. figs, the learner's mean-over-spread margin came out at 16.9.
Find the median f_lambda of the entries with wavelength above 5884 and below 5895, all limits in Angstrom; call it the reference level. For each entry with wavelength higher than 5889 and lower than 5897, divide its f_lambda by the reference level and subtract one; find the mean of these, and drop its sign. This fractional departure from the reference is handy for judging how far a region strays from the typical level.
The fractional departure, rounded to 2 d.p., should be 0.19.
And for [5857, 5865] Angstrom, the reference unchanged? 0.28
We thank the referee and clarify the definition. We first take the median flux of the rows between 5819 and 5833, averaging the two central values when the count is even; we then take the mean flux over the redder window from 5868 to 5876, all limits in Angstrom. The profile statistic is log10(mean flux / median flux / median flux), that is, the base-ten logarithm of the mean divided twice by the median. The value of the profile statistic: -1.71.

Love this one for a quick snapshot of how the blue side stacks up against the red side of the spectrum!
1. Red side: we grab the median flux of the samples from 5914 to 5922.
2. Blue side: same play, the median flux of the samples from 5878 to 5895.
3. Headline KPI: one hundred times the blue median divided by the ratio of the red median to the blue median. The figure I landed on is 2921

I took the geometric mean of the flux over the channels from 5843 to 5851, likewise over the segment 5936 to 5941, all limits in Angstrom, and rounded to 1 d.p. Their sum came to 83.2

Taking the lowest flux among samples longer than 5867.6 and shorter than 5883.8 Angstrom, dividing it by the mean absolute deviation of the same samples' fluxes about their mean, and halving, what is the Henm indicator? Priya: 23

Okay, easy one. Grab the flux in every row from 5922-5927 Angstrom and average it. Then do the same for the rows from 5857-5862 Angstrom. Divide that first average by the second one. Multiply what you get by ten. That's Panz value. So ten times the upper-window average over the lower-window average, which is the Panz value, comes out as 9.8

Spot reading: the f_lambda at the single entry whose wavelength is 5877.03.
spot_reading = 39.3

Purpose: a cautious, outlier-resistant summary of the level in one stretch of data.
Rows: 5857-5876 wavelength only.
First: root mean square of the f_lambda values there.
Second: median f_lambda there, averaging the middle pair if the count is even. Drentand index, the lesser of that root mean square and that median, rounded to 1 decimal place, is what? 41.1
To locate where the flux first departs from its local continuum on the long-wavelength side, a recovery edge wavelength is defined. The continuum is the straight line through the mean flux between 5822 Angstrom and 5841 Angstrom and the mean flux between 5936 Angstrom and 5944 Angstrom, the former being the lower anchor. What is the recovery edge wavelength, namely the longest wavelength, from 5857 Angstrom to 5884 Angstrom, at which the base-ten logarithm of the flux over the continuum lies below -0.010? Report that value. 5882.45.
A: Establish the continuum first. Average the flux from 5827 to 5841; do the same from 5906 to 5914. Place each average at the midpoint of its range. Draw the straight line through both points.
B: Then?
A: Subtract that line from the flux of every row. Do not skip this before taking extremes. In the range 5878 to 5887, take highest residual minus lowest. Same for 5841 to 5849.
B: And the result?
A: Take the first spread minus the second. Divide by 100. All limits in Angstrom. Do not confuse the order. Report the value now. 0.014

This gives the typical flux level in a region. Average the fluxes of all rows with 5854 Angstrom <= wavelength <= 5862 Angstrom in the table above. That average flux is 42.0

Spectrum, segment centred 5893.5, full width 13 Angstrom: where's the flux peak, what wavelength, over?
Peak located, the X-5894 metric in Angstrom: 5887.87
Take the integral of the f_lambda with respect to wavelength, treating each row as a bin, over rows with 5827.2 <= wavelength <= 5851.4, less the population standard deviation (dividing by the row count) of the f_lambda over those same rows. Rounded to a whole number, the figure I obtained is 1078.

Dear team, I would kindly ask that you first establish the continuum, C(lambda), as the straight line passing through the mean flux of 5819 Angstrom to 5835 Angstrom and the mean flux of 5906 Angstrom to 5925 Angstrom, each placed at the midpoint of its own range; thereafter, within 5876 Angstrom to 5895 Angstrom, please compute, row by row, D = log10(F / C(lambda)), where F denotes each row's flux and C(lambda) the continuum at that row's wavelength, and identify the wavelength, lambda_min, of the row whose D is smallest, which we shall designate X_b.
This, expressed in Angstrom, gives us 5893.30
